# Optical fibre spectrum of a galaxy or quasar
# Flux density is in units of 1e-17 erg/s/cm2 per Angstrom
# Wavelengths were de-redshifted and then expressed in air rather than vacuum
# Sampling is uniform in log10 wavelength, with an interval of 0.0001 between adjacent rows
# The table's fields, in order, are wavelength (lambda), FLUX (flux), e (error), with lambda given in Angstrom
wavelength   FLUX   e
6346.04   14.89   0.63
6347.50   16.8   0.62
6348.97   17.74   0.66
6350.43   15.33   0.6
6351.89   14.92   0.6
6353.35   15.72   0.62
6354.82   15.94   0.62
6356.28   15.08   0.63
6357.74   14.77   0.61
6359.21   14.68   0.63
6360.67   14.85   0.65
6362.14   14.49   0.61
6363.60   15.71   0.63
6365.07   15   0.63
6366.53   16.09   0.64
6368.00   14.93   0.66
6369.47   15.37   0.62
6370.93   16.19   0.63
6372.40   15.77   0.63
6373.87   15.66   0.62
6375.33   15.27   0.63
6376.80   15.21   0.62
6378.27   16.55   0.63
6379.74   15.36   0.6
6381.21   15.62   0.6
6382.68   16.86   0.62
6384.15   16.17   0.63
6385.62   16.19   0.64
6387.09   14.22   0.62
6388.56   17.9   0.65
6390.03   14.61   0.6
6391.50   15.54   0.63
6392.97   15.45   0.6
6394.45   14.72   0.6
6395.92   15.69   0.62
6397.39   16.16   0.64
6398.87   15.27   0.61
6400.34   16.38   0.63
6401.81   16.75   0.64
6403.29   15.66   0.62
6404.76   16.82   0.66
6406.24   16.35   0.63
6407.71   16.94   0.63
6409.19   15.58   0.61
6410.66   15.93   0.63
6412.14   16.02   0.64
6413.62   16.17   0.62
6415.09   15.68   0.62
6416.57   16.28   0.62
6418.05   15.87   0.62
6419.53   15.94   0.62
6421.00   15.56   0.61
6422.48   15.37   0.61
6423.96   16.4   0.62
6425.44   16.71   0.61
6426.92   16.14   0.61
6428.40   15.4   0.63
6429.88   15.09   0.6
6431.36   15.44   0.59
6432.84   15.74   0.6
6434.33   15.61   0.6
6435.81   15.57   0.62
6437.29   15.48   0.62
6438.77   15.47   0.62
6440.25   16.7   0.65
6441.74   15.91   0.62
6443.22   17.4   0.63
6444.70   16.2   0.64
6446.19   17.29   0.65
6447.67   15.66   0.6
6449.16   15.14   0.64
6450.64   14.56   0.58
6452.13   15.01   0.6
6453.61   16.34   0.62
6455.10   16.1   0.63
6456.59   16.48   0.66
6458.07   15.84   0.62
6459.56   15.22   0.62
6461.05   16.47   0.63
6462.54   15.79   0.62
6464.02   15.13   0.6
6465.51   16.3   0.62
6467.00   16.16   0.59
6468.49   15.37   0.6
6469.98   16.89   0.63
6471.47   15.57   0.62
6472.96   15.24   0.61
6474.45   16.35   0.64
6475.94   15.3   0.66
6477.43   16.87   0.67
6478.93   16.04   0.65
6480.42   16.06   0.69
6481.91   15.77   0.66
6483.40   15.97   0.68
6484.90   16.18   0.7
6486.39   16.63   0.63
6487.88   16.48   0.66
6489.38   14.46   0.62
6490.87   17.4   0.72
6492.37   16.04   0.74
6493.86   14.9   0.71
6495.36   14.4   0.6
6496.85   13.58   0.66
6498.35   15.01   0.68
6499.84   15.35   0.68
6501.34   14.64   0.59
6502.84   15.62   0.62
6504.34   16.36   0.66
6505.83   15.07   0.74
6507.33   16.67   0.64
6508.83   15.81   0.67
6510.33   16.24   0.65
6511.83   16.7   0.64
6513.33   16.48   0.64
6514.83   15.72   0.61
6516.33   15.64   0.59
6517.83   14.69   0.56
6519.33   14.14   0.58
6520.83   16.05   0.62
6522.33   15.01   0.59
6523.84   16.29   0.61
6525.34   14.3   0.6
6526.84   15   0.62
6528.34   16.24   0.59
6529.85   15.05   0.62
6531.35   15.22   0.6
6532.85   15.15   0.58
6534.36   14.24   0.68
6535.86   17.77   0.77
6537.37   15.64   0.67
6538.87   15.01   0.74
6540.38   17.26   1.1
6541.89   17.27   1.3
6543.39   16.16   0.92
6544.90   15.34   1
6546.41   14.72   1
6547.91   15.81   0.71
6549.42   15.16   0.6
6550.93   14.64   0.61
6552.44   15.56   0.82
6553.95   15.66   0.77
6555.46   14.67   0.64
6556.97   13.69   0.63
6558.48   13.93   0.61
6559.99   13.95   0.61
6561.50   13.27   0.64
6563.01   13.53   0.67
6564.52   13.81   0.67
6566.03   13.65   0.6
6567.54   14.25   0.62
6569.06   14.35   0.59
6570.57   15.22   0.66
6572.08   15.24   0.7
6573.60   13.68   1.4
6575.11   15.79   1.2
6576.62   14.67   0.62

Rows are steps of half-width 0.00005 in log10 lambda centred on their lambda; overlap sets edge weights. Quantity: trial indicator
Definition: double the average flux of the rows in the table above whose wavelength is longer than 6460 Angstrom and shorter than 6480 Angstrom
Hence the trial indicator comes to 31.9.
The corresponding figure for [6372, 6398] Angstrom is 31.4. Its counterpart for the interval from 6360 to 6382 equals 30.9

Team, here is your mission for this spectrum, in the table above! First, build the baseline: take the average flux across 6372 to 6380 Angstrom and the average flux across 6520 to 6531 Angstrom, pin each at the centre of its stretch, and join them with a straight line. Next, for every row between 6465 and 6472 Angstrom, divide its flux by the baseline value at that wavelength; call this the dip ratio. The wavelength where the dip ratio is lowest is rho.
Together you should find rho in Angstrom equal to 6468.49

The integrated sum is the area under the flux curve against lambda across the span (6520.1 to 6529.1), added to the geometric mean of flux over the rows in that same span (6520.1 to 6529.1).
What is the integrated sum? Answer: 155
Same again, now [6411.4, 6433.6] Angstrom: 368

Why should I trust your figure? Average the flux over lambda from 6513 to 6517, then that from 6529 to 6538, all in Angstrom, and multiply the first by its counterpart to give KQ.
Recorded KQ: 247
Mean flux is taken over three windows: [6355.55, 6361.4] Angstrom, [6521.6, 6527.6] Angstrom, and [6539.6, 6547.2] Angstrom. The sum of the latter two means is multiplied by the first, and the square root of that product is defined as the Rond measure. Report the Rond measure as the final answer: 21.6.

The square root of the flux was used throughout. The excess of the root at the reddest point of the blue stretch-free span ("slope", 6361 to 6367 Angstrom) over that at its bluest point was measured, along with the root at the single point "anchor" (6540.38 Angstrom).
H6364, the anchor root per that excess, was 20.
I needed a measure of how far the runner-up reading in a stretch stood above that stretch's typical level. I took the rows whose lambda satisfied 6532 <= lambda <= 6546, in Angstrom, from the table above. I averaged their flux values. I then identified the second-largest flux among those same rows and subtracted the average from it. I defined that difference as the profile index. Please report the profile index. 1.3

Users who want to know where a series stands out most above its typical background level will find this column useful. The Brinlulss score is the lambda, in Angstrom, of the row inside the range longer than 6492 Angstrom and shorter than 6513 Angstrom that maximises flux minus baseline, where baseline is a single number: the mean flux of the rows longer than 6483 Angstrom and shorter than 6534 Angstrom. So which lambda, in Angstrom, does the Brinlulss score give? 6511.83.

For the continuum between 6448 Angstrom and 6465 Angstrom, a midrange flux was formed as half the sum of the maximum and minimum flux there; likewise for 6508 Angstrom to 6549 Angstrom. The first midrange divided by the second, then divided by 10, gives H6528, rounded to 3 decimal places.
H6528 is 0.097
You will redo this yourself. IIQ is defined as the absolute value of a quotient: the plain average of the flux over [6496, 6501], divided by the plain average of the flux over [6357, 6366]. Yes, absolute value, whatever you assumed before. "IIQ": 0.98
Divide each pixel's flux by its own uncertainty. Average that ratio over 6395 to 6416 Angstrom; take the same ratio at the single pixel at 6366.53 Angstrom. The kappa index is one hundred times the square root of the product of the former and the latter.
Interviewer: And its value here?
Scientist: 2538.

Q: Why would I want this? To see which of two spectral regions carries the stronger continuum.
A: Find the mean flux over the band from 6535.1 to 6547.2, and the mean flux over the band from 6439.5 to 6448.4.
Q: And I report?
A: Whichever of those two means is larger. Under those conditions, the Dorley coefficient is 16.5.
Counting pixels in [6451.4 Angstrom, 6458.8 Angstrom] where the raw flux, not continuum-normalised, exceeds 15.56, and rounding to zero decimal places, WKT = 4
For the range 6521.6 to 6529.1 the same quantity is 2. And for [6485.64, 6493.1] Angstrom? 4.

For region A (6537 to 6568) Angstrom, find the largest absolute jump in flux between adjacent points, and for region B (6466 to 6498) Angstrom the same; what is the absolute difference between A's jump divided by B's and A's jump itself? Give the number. 1.48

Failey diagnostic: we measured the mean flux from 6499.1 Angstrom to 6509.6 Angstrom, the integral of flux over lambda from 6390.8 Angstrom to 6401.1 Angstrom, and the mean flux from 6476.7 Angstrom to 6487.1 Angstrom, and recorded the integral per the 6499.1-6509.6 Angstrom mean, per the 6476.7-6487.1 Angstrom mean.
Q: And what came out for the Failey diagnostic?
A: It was 0.634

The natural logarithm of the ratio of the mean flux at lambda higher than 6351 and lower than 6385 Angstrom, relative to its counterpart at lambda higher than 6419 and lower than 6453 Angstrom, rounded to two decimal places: -0.02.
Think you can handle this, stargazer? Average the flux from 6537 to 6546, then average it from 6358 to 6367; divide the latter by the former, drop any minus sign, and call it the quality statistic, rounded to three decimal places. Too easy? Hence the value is 0.939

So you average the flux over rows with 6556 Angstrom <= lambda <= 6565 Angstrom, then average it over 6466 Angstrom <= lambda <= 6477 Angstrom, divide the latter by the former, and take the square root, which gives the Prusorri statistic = 1.08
